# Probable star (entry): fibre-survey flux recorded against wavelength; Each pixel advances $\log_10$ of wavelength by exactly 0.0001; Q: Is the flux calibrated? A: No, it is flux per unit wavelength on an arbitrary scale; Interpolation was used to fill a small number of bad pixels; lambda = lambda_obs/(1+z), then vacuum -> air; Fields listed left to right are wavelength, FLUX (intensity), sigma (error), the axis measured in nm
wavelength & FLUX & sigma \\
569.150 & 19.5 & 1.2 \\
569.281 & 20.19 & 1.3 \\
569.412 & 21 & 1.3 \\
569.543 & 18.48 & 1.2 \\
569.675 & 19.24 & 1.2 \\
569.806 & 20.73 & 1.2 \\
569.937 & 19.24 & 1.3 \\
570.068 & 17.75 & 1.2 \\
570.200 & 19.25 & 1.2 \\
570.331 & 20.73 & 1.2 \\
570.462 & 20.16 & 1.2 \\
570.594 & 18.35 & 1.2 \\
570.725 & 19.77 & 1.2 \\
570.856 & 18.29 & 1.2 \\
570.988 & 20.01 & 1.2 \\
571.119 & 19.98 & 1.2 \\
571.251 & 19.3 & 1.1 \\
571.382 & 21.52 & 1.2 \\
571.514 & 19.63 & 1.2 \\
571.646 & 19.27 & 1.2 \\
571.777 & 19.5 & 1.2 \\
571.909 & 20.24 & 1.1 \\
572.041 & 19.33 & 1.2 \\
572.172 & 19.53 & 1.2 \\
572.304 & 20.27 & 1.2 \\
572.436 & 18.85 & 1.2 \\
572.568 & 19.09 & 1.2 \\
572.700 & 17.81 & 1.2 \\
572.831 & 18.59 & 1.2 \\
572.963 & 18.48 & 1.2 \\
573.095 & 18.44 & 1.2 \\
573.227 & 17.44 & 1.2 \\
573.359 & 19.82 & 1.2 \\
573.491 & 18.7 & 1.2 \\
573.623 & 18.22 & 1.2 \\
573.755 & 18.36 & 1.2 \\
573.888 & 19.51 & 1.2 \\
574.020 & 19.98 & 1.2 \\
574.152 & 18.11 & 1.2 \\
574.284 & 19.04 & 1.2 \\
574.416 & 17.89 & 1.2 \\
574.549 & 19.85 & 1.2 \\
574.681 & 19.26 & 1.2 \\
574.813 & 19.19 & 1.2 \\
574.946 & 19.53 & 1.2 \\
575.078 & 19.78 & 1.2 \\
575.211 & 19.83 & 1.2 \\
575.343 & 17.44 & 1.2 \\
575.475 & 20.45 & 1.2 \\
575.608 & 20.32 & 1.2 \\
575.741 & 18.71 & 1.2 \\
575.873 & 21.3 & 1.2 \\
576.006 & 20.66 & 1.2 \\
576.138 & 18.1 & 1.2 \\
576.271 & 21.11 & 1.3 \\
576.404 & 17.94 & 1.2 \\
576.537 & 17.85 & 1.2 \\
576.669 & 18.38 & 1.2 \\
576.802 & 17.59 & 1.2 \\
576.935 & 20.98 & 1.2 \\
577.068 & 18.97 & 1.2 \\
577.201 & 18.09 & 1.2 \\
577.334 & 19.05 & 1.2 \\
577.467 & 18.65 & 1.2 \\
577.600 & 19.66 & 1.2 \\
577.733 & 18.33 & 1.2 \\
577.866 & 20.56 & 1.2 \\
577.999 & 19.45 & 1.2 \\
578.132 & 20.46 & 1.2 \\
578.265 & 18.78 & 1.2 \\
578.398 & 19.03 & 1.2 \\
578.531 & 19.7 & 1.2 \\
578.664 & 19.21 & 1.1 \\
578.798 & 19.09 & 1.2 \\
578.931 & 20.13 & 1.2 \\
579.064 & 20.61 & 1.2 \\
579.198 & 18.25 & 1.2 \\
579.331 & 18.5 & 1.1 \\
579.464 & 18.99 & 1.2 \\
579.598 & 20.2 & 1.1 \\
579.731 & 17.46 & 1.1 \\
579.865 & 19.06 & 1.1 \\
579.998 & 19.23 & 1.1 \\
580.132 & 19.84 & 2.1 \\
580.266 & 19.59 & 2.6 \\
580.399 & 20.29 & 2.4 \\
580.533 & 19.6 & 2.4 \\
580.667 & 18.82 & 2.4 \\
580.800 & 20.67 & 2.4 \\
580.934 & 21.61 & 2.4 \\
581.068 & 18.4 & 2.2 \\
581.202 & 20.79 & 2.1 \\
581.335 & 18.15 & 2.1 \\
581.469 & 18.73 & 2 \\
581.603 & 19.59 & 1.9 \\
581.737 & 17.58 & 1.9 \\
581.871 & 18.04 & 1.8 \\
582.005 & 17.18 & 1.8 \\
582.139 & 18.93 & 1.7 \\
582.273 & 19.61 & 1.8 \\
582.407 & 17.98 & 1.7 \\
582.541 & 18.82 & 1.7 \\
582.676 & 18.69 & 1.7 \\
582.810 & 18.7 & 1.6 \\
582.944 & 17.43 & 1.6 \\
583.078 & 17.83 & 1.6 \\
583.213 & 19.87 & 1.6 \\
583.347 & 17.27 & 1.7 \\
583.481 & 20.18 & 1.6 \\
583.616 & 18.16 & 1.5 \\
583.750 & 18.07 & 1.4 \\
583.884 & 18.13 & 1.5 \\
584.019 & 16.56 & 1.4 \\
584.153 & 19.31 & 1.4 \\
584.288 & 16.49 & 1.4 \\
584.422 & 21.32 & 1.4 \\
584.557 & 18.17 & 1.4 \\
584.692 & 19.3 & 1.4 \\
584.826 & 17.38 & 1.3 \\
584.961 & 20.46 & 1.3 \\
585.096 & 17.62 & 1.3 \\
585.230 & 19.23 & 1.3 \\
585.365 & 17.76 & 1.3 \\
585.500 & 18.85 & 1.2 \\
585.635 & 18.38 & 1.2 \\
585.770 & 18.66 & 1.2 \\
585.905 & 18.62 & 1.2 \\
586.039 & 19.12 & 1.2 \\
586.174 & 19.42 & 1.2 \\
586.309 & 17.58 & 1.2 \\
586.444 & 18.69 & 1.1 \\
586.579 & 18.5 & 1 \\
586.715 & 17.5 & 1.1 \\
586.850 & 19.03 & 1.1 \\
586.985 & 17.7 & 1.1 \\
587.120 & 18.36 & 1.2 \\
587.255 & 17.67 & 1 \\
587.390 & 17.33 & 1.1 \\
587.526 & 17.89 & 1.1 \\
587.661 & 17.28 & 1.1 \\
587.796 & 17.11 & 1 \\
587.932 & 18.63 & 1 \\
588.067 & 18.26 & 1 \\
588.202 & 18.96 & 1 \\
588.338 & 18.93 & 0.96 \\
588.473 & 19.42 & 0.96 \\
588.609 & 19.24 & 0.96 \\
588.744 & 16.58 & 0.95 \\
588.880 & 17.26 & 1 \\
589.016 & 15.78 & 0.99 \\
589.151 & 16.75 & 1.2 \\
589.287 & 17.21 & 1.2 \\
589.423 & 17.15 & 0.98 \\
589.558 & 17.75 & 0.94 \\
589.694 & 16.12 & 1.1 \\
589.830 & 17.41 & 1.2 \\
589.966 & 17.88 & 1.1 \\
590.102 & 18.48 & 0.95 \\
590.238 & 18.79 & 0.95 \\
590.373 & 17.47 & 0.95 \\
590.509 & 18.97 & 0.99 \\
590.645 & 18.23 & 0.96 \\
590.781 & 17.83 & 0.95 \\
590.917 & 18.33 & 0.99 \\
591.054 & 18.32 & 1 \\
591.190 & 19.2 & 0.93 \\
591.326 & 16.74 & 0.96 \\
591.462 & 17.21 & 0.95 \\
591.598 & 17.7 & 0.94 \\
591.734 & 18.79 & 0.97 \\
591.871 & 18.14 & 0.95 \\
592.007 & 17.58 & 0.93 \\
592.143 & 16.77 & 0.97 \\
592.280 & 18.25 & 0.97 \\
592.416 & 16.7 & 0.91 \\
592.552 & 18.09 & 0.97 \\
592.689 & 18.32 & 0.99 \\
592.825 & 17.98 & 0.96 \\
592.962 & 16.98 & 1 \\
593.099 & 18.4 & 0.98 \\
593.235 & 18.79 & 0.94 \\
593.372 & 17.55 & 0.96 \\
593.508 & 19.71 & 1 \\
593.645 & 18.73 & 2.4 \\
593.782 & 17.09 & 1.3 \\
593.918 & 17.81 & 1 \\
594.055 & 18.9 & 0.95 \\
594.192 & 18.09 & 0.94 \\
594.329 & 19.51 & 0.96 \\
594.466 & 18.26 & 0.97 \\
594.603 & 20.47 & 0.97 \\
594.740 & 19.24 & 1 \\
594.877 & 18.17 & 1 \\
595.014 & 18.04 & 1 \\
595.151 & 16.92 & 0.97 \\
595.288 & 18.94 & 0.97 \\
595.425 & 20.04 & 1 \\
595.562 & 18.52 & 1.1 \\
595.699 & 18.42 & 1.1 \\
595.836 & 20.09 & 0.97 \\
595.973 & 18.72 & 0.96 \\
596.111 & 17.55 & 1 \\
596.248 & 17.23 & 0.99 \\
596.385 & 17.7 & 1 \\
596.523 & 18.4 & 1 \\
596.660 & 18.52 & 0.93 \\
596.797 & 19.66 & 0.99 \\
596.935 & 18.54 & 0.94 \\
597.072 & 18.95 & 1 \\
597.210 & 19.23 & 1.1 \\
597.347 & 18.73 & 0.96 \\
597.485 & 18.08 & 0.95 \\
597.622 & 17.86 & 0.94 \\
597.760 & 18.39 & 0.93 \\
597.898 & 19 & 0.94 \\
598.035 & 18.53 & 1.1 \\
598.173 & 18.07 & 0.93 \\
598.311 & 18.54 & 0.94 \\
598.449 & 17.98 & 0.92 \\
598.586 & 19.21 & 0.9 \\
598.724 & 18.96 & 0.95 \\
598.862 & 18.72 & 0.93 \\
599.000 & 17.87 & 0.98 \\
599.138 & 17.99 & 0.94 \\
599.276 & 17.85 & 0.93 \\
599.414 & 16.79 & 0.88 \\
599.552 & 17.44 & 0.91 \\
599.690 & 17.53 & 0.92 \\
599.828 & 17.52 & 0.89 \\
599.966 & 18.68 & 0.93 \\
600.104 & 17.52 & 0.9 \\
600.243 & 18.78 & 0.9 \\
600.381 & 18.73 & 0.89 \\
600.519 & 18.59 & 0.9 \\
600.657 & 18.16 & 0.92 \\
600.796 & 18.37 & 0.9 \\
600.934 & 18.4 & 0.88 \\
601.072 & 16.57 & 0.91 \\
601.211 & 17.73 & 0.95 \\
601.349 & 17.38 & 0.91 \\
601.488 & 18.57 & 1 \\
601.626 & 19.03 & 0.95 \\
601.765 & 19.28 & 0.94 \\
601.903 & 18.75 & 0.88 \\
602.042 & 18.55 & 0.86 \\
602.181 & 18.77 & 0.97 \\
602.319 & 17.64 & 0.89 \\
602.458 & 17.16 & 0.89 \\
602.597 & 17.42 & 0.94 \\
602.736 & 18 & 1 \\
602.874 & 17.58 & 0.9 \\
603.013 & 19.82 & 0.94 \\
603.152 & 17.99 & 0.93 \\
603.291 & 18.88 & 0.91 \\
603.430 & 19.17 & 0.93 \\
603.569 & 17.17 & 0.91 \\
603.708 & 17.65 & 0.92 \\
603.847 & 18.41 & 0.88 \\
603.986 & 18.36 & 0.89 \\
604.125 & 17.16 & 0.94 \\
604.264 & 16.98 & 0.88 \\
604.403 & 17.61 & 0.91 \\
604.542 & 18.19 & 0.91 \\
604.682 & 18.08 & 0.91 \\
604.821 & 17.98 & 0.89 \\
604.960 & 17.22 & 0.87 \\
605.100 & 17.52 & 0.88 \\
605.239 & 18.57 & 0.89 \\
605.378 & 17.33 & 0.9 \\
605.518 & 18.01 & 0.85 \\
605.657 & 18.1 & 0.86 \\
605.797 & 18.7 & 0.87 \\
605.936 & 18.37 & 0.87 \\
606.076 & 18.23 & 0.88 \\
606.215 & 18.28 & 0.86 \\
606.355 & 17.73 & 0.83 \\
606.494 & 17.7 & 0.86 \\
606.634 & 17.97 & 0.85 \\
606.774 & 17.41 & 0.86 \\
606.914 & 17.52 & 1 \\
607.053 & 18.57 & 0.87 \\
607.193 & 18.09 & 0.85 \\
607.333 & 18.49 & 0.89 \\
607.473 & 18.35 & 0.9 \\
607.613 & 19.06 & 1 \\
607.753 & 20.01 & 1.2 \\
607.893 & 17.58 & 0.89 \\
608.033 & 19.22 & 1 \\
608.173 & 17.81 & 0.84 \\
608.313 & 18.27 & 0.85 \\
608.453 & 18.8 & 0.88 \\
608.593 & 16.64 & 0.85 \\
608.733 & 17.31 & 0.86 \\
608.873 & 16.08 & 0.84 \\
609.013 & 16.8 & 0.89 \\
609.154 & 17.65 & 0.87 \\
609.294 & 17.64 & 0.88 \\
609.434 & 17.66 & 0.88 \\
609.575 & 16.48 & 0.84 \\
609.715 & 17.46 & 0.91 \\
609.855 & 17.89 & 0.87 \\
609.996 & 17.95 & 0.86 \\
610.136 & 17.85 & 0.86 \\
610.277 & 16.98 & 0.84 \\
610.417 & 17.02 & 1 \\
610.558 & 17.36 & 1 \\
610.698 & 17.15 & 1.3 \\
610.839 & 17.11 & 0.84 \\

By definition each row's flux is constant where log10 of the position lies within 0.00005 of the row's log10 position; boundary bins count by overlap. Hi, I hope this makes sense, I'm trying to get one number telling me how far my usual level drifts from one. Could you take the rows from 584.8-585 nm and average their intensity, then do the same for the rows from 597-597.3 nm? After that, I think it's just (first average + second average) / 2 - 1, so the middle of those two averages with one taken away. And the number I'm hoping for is 18.0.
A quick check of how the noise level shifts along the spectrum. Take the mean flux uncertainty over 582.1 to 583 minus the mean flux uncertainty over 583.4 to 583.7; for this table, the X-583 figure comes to 0.14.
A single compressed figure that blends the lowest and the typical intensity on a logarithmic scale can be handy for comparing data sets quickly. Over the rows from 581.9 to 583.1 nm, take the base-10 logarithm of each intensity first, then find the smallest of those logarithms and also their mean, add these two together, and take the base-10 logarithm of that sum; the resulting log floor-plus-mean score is 0.398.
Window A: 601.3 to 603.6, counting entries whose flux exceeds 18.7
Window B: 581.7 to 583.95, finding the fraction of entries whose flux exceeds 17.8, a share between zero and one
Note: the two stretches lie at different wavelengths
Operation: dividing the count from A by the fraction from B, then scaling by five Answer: 46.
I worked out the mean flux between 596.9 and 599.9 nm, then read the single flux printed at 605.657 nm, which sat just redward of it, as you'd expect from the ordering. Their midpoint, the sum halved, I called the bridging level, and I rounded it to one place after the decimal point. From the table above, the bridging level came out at 18.2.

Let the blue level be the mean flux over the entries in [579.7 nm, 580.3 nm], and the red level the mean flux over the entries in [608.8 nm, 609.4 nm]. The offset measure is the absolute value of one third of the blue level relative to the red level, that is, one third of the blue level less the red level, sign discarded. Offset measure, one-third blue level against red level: 10.7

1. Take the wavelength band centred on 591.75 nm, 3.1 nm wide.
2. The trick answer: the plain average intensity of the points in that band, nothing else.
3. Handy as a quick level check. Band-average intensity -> 18.0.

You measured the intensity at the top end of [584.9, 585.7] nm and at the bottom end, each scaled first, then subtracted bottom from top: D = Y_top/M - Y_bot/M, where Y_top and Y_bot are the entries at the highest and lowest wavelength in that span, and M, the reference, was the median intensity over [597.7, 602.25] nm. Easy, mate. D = -0.11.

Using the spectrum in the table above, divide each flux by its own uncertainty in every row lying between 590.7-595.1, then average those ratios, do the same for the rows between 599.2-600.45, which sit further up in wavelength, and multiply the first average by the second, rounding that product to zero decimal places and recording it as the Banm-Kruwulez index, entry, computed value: 361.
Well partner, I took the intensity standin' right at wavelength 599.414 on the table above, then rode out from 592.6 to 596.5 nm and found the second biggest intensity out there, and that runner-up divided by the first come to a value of 1.20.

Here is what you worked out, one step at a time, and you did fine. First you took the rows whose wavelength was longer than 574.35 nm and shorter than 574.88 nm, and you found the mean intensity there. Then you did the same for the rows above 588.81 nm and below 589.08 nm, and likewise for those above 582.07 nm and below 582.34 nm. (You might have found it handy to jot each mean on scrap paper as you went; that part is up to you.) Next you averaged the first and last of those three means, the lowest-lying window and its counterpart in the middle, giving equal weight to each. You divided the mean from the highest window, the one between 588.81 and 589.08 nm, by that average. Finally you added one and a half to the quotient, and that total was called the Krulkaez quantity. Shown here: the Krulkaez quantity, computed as 2.36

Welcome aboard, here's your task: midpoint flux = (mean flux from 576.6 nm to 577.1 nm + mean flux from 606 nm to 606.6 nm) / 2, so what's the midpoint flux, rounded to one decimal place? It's 18.5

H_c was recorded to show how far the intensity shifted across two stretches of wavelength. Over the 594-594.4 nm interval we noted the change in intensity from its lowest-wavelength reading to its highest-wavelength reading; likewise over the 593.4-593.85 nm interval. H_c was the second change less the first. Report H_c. -3.2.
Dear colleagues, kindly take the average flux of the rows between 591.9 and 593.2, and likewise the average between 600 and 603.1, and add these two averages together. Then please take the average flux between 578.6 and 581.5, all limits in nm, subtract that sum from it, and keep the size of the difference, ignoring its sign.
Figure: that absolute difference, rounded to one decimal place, 16.5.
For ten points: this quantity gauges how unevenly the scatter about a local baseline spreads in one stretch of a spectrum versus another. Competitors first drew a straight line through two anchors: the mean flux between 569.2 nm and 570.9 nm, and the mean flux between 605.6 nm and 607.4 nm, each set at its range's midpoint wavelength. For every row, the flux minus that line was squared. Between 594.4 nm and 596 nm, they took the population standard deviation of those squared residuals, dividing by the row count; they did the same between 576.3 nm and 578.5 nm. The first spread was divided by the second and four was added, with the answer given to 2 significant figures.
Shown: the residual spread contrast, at 5.3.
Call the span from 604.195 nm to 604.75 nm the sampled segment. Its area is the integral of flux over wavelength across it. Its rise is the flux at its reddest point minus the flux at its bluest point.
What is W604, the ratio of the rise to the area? 0.11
